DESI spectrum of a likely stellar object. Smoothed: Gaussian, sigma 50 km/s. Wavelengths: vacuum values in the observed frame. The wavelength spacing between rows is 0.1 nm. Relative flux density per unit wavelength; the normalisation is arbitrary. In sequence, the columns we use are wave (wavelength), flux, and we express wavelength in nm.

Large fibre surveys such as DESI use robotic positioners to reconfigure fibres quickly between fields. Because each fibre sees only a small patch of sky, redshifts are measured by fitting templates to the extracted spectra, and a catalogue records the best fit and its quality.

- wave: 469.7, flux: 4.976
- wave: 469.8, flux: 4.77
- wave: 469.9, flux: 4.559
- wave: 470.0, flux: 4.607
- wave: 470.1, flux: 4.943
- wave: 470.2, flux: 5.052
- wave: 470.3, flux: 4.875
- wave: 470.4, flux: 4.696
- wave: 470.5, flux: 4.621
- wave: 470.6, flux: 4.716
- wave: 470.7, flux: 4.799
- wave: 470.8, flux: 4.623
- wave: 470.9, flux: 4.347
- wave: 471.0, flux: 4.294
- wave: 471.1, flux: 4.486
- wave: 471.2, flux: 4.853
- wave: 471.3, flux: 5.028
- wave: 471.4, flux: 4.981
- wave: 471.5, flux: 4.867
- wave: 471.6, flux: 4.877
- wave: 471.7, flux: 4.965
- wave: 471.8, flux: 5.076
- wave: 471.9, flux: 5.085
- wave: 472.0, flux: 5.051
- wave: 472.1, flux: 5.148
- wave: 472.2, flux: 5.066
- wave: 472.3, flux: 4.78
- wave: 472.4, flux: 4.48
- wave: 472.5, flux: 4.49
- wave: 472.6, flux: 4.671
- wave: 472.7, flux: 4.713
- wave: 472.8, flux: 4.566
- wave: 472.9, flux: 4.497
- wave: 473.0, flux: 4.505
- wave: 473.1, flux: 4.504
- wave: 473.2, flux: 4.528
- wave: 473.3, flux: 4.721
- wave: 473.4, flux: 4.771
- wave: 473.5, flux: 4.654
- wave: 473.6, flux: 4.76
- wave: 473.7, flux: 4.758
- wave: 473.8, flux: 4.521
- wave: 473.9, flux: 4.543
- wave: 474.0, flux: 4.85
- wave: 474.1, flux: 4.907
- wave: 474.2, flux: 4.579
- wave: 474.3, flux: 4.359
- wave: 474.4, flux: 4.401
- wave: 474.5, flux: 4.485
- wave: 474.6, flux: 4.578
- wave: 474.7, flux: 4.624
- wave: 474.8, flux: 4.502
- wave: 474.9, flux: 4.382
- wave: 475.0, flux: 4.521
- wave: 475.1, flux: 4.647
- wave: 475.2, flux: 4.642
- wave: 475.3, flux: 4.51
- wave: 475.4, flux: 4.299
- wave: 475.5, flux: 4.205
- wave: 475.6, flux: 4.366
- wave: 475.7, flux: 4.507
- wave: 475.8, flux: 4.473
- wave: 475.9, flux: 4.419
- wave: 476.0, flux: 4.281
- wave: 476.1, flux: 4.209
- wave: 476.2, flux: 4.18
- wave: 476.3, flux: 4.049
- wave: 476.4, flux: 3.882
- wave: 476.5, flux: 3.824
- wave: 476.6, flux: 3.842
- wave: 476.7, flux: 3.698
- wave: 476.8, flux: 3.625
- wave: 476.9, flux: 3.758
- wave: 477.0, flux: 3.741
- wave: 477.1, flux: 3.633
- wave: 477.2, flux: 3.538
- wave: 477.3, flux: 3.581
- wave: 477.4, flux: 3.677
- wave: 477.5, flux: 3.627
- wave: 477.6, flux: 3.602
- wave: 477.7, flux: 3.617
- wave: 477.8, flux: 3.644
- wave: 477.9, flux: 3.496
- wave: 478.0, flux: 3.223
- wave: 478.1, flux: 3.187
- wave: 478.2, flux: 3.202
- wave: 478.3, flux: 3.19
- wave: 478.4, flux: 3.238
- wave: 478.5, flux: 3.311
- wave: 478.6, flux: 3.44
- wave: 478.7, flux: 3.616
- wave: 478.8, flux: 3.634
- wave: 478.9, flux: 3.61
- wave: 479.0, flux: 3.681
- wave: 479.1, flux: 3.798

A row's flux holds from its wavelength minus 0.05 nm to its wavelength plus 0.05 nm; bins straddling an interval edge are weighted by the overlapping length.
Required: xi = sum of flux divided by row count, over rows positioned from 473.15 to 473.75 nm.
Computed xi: 4.7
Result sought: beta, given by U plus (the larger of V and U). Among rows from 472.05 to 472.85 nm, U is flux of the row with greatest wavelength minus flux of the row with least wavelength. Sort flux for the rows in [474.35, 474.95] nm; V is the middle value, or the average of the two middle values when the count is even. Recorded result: 3.9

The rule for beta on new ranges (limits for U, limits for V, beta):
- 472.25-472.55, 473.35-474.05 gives 4.5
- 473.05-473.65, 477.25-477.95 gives 3.9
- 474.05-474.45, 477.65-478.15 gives 3.0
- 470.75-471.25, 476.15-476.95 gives 4.1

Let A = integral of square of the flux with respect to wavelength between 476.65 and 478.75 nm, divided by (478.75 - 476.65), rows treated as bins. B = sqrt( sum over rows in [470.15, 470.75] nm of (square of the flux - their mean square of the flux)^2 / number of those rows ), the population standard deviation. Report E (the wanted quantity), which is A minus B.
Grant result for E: 11.0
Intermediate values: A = 12.3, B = 1.4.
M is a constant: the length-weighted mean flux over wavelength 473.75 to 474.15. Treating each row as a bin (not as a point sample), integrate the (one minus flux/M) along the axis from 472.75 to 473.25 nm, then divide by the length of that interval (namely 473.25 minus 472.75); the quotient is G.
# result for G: 0.04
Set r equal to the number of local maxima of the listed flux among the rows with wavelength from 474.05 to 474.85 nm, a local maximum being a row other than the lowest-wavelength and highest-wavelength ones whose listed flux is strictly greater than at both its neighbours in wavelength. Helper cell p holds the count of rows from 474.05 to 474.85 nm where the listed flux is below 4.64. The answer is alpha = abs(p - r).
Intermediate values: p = 7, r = 1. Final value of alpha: 6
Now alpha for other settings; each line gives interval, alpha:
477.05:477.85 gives 7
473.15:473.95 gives 1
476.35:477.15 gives 6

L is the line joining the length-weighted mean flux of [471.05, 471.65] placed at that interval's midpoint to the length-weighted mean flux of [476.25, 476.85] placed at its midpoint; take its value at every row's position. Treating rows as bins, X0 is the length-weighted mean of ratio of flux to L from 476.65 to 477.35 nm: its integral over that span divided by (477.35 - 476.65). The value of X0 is 0.98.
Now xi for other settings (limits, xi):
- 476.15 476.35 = 4.1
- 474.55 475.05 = 4.5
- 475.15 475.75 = 4.4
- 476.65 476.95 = 3.7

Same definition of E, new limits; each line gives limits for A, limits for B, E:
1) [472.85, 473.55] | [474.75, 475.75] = 19.9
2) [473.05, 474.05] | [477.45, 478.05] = 20.7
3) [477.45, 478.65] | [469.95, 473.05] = 9.3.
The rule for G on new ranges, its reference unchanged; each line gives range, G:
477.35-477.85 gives 0.23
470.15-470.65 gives -0.02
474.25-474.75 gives 0.05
